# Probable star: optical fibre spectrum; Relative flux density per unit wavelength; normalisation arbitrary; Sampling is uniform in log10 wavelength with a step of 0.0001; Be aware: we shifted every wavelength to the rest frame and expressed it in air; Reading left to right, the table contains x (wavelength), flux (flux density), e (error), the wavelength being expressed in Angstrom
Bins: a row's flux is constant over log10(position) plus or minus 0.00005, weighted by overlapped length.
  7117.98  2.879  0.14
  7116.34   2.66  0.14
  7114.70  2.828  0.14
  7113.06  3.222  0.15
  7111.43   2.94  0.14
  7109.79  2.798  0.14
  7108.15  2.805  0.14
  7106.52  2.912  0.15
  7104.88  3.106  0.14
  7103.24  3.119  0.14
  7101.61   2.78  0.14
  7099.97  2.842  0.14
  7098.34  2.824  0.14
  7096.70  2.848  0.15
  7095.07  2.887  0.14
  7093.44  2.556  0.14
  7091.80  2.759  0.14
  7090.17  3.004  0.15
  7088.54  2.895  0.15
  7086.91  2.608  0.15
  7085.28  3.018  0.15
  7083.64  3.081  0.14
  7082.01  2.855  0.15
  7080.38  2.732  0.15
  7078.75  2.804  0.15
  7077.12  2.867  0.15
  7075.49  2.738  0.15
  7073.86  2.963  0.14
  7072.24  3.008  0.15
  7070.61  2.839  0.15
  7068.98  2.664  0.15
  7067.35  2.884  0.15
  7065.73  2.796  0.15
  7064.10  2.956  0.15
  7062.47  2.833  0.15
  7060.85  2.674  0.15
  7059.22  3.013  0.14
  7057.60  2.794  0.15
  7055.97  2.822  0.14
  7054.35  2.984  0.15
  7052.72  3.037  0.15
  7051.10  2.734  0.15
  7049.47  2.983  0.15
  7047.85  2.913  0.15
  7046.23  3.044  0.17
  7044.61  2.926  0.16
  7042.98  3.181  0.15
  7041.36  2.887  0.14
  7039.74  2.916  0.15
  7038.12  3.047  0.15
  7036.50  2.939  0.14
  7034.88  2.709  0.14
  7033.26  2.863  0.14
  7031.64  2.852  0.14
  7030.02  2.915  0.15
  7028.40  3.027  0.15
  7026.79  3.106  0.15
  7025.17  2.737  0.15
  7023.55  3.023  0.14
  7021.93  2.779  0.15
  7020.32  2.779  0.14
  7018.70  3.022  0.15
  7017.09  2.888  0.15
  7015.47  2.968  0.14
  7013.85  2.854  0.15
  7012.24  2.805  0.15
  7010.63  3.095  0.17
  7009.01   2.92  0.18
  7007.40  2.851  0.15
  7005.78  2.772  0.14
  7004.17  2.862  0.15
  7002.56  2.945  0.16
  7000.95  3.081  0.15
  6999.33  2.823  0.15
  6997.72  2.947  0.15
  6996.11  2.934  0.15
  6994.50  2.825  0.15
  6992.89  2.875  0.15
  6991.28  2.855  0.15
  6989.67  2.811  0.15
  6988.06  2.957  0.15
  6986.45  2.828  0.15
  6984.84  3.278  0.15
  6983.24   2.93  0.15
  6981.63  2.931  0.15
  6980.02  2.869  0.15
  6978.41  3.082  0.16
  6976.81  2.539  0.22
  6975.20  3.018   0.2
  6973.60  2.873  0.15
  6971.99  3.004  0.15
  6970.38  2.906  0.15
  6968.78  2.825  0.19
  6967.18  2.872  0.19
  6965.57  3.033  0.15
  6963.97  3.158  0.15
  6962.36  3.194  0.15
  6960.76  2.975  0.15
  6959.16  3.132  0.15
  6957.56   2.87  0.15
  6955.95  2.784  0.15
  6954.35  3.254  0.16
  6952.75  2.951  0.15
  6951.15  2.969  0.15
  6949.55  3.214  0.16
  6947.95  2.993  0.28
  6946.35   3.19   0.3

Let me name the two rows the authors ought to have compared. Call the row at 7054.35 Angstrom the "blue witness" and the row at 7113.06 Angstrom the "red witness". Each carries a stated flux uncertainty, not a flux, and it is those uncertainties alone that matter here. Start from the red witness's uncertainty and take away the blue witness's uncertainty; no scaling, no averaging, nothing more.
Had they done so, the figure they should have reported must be 0.00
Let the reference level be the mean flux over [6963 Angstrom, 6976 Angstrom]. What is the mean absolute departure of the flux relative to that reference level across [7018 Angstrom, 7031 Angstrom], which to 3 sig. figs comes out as 0.121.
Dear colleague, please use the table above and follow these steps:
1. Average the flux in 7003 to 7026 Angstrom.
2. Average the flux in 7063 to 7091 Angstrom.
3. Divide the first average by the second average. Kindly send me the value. 1.01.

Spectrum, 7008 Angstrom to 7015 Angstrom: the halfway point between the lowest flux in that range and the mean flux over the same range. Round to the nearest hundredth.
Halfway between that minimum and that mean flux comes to 2.86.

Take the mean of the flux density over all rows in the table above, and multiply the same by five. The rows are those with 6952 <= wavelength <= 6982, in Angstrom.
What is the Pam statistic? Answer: 14.81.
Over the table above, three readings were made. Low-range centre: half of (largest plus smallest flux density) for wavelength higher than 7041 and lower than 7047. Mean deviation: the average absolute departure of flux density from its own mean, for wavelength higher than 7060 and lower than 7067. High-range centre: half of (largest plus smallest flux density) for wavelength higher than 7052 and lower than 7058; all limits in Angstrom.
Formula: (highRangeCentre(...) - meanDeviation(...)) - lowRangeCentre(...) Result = -0.20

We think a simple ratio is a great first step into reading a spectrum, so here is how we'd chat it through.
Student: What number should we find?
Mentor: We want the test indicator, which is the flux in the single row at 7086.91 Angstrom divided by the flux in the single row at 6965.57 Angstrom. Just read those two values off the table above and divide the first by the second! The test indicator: 0.86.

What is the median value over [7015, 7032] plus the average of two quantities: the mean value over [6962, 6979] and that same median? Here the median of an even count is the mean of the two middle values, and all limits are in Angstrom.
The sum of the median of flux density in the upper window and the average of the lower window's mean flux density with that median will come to 5.85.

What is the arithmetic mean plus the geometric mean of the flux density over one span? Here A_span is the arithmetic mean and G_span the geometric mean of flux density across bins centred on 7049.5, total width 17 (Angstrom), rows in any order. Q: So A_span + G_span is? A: 5.87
